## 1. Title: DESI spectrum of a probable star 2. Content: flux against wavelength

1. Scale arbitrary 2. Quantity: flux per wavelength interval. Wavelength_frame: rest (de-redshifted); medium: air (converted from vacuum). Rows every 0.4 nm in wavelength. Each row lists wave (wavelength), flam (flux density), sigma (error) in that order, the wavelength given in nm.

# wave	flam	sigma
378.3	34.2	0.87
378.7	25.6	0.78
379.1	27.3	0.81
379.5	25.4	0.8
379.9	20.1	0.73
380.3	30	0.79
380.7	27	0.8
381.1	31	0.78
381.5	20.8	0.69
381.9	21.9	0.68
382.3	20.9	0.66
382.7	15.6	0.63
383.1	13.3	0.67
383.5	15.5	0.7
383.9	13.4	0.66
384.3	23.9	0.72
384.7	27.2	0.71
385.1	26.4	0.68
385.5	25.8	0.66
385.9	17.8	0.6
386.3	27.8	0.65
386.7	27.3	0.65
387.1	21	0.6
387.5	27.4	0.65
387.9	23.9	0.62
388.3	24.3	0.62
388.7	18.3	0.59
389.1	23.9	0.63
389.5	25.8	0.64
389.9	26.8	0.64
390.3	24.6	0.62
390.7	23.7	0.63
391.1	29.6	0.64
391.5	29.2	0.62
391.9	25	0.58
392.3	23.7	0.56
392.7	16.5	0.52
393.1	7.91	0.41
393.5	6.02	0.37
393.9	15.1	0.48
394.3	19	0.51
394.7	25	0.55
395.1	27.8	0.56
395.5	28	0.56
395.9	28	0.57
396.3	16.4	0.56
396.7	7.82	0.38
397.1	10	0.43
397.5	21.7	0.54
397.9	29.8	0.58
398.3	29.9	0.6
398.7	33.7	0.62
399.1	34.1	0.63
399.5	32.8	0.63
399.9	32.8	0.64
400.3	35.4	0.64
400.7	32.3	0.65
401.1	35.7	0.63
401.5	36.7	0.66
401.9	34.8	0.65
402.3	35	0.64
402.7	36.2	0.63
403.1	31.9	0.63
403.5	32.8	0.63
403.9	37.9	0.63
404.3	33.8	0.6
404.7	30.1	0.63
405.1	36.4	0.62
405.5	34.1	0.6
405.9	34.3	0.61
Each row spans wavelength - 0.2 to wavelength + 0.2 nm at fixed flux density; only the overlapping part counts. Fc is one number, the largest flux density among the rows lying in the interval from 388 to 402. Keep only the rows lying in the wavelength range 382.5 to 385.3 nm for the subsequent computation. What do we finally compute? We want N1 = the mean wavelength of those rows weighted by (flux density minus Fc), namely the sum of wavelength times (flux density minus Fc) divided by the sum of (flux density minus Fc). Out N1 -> 383.67 nm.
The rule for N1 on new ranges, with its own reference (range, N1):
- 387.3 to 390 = 388.69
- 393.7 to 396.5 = 395.00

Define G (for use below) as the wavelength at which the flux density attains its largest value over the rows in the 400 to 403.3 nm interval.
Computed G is 401.5 nm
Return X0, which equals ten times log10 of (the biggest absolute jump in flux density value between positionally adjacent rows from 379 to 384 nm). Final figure 10.1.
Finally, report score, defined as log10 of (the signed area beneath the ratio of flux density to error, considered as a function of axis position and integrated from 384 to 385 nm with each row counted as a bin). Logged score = 1.54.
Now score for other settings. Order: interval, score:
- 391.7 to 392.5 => 1.53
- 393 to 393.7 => 1.09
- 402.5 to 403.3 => 1.64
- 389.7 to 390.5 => 1.51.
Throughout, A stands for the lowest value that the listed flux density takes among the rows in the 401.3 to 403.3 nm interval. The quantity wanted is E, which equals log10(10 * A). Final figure 2.50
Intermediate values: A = 31.9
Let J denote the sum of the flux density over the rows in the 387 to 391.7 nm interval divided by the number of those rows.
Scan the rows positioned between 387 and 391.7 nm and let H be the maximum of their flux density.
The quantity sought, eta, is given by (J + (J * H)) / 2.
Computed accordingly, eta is 381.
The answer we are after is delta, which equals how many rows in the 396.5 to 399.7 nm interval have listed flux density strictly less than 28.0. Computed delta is 3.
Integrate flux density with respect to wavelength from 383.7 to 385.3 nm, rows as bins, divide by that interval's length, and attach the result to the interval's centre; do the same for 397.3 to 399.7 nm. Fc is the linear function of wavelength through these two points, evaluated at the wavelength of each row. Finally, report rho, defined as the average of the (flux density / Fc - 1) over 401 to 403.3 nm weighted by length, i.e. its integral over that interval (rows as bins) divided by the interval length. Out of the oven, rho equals 0.1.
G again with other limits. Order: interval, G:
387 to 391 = 387.5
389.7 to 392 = 391.1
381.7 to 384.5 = 384.3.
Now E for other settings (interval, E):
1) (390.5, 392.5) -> 2.37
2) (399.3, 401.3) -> 2.51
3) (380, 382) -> 2.32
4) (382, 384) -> 2.12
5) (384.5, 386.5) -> 2.25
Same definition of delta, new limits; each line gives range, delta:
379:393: 31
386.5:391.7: 11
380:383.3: 6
